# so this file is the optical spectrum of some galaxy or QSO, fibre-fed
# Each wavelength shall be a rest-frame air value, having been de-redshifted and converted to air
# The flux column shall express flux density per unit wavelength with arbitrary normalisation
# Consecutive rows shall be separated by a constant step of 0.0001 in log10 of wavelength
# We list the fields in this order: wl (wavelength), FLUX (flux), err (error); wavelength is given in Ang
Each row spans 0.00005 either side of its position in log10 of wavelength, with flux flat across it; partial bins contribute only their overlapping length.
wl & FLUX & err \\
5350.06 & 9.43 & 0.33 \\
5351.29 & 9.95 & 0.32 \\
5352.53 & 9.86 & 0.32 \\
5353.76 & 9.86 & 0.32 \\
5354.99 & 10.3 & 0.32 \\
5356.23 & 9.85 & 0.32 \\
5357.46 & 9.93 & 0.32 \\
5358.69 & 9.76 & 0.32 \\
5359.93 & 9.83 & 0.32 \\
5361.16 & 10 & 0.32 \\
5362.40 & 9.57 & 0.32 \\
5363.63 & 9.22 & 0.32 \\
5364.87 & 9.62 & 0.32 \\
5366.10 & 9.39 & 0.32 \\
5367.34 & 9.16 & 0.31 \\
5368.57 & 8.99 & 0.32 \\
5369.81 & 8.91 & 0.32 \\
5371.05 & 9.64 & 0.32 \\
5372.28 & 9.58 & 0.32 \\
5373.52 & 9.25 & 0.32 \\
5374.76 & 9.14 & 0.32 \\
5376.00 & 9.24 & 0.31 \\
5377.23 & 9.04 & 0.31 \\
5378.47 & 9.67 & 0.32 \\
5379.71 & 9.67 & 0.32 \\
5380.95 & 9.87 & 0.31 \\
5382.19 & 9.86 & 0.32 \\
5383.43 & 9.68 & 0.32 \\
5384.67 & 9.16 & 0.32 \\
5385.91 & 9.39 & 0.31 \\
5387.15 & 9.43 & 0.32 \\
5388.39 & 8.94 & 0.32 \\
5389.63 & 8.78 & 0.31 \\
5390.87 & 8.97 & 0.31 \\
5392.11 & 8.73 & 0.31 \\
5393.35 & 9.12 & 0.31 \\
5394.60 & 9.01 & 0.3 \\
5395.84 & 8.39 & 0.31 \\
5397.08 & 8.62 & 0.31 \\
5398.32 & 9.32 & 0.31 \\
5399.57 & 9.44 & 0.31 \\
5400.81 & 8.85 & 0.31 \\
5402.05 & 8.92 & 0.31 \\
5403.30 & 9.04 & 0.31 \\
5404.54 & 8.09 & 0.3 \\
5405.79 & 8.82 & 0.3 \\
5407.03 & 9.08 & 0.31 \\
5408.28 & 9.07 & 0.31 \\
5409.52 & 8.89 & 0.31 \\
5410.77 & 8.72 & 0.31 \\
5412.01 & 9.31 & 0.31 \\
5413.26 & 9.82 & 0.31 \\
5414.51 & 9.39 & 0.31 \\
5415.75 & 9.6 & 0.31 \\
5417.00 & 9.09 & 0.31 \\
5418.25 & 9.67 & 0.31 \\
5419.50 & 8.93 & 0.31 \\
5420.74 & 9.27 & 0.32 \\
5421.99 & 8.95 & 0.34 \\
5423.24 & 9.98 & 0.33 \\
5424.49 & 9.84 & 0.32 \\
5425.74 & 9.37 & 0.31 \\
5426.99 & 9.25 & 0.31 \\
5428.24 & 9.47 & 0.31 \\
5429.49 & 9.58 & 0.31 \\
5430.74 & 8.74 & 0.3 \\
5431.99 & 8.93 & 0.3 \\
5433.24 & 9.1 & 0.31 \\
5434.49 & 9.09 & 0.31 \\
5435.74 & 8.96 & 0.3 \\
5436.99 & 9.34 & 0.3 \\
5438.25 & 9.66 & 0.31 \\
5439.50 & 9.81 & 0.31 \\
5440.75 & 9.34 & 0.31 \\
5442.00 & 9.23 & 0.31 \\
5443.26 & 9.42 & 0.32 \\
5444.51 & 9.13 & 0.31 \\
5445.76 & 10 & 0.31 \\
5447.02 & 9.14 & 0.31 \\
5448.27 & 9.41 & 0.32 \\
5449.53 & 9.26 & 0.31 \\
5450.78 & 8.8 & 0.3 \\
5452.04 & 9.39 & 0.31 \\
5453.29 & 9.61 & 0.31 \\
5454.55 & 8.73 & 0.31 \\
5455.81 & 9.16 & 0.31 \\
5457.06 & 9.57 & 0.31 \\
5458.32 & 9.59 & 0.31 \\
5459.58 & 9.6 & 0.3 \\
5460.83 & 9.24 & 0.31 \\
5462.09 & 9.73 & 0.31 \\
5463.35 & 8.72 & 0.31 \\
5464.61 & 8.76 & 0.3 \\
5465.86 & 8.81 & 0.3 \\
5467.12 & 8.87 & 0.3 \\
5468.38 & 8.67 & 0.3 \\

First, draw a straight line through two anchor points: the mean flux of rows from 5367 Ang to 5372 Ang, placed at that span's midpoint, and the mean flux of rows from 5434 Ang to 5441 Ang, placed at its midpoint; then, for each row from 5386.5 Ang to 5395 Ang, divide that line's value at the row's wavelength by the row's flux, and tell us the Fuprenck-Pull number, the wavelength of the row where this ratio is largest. 5392.11 Ang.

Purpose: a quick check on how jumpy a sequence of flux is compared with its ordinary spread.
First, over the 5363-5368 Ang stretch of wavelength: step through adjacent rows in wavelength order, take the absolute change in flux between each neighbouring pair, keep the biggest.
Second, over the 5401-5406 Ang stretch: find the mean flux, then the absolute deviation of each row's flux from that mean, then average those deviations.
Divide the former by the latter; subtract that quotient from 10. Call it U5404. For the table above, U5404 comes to 9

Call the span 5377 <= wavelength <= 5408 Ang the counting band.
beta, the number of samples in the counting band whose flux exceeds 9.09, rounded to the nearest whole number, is 11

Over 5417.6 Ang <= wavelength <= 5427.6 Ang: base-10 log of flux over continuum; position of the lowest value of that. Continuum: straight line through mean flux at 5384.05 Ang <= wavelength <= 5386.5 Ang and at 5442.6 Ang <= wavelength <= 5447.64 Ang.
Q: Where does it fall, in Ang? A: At 5419.50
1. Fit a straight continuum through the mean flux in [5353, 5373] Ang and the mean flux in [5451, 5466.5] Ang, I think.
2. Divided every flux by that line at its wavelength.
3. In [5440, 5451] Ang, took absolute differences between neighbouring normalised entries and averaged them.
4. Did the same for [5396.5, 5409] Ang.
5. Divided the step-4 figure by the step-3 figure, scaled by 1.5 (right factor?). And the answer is 1.46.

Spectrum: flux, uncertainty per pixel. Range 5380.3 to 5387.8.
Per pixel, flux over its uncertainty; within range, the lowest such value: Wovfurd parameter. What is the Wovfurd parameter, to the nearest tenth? 28.6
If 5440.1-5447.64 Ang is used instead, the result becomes 29.4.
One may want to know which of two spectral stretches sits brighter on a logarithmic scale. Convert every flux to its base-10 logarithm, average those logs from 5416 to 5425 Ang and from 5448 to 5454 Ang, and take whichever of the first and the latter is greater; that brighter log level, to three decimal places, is 0.972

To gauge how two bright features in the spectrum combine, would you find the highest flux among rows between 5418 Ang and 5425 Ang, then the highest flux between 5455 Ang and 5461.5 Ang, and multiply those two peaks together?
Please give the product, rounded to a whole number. 96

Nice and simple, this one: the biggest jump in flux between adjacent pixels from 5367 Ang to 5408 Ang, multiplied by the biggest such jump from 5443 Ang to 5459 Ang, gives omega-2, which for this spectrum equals 0.84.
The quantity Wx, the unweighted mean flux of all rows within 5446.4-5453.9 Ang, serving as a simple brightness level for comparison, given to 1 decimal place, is 9.3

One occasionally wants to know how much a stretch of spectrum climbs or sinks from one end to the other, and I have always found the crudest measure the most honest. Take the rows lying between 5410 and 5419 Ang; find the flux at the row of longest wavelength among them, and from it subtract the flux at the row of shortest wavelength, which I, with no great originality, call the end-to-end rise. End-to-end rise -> 0.95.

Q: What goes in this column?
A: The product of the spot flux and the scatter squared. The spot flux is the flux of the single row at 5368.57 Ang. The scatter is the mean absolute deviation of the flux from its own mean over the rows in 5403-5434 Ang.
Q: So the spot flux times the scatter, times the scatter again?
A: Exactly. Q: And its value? 0.99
